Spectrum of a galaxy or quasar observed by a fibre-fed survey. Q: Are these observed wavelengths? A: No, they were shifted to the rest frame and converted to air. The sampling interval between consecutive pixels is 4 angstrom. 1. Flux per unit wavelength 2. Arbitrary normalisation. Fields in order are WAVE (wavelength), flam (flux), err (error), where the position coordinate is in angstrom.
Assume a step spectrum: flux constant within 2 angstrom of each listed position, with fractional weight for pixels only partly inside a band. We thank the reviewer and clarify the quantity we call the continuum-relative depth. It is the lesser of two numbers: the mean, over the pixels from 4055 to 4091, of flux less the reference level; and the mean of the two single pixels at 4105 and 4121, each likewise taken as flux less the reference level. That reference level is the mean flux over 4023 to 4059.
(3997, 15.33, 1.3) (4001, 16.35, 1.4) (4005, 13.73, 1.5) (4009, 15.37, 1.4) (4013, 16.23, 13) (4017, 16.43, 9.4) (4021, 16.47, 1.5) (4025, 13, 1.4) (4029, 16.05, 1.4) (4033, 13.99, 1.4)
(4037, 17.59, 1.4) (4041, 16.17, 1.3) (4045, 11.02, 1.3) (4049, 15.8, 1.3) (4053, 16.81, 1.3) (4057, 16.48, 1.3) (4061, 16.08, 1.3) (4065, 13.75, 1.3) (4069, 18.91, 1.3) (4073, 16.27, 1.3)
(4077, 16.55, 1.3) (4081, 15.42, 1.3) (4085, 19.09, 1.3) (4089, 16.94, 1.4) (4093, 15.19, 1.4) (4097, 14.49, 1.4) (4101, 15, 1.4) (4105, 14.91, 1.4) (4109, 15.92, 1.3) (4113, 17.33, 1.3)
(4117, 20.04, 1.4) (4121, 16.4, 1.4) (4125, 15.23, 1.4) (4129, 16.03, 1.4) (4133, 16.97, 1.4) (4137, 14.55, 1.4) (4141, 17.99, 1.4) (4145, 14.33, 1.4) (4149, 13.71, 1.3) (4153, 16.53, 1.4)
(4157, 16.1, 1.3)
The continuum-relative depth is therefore 0.44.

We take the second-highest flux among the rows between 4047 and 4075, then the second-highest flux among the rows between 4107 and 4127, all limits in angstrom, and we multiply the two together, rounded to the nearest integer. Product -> 291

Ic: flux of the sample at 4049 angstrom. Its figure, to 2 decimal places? 15.80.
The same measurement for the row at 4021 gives 16.47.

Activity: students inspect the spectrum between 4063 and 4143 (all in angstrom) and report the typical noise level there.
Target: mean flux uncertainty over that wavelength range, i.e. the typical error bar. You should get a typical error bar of 1.36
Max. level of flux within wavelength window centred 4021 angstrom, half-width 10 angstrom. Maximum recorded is 16.47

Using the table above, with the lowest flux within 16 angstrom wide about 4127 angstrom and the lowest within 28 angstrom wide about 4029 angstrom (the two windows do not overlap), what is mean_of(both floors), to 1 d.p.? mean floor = 14.1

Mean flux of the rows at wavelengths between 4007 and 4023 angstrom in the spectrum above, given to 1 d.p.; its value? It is 16.1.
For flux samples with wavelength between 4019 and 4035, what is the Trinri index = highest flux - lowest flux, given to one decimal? 3.5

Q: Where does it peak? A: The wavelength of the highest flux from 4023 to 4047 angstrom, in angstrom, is 4037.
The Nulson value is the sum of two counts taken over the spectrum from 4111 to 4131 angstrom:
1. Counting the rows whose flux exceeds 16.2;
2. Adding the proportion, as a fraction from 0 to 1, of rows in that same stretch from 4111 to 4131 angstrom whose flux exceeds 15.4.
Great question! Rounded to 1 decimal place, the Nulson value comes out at 3.8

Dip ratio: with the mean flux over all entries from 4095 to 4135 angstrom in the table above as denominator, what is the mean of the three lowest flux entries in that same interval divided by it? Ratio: 0.912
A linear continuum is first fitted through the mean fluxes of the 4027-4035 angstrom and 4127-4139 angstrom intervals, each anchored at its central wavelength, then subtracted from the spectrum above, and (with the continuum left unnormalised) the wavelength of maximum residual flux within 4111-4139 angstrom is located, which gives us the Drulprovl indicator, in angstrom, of 4117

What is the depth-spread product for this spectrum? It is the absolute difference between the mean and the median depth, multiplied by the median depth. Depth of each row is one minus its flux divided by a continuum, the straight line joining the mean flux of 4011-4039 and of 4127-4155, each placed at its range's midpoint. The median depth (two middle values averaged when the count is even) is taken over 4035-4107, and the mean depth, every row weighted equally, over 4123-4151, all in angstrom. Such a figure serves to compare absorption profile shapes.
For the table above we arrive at -0.0011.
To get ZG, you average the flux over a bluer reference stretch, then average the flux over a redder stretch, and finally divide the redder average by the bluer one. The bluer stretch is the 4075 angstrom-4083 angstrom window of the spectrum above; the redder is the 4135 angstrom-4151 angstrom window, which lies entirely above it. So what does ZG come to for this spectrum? 0.95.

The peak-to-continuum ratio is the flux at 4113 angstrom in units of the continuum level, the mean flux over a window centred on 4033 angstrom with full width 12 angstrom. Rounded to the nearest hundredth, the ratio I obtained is 1.09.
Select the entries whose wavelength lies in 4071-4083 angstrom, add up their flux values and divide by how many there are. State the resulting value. 16.1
